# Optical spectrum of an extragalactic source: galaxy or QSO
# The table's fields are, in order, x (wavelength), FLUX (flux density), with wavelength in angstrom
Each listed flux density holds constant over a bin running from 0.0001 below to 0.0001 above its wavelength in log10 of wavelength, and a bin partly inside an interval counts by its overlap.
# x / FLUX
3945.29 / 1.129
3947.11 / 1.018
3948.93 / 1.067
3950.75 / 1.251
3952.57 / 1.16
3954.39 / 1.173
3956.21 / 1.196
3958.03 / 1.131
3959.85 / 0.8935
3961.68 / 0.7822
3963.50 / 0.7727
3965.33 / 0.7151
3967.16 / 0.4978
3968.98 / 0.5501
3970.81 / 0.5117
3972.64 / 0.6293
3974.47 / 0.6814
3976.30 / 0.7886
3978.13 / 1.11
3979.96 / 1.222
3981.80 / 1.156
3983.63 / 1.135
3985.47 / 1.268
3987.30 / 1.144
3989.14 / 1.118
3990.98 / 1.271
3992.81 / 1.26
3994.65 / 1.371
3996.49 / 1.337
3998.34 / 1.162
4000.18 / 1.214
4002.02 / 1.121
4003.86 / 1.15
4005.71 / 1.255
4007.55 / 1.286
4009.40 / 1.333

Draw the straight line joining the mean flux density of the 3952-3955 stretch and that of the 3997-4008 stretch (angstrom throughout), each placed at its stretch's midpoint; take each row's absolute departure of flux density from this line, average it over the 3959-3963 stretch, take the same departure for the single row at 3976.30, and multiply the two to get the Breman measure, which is 0.13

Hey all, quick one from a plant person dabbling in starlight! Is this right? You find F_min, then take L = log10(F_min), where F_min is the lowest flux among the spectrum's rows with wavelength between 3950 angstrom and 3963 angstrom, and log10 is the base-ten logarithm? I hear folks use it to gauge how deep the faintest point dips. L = -0.11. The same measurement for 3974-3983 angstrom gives -0.17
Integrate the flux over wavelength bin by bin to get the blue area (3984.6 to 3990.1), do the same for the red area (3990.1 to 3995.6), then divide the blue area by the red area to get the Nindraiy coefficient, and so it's 0.90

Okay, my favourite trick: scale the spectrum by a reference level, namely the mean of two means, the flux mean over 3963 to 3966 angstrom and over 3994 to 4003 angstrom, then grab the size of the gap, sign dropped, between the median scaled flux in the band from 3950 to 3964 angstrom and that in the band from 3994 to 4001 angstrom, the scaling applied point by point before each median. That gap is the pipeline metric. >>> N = 0.13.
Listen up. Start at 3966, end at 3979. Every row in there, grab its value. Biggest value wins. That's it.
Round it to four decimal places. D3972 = 1.1100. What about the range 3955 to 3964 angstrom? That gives 1.1960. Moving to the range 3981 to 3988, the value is 1.2680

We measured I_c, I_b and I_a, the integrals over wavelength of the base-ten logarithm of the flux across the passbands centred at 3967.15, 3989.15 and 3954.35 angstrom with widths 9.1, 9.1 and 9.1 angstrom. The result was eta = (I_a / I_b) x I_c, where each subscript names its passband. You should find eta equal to -1.8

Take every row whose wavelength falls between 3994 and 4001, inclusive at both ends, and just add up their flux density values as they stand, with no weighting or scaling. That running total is 5.1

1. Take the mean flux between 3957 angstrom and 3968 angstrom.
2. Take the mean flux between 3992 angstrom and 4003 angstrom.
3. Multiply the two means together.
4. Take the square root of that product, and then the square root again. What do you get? 1.00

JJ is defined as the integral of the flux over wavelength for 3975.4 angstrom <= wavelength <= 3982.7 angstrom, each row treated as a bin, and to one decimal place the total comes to 7.8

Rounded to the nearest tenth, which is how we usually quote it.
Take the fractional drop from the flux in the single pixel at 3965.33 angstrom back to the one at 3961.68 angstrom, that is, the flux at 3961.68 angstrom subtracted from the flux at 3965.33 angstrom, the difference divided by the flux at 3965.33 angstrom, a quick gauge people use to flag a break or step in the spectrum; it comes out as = -0.1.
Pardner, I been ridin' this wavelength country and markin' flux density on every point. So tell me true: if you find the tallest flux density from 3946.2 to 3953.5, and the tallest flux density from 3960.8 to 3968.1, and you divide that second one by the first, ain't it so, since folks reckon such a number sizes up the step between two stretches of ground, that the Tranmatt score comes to 0.63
